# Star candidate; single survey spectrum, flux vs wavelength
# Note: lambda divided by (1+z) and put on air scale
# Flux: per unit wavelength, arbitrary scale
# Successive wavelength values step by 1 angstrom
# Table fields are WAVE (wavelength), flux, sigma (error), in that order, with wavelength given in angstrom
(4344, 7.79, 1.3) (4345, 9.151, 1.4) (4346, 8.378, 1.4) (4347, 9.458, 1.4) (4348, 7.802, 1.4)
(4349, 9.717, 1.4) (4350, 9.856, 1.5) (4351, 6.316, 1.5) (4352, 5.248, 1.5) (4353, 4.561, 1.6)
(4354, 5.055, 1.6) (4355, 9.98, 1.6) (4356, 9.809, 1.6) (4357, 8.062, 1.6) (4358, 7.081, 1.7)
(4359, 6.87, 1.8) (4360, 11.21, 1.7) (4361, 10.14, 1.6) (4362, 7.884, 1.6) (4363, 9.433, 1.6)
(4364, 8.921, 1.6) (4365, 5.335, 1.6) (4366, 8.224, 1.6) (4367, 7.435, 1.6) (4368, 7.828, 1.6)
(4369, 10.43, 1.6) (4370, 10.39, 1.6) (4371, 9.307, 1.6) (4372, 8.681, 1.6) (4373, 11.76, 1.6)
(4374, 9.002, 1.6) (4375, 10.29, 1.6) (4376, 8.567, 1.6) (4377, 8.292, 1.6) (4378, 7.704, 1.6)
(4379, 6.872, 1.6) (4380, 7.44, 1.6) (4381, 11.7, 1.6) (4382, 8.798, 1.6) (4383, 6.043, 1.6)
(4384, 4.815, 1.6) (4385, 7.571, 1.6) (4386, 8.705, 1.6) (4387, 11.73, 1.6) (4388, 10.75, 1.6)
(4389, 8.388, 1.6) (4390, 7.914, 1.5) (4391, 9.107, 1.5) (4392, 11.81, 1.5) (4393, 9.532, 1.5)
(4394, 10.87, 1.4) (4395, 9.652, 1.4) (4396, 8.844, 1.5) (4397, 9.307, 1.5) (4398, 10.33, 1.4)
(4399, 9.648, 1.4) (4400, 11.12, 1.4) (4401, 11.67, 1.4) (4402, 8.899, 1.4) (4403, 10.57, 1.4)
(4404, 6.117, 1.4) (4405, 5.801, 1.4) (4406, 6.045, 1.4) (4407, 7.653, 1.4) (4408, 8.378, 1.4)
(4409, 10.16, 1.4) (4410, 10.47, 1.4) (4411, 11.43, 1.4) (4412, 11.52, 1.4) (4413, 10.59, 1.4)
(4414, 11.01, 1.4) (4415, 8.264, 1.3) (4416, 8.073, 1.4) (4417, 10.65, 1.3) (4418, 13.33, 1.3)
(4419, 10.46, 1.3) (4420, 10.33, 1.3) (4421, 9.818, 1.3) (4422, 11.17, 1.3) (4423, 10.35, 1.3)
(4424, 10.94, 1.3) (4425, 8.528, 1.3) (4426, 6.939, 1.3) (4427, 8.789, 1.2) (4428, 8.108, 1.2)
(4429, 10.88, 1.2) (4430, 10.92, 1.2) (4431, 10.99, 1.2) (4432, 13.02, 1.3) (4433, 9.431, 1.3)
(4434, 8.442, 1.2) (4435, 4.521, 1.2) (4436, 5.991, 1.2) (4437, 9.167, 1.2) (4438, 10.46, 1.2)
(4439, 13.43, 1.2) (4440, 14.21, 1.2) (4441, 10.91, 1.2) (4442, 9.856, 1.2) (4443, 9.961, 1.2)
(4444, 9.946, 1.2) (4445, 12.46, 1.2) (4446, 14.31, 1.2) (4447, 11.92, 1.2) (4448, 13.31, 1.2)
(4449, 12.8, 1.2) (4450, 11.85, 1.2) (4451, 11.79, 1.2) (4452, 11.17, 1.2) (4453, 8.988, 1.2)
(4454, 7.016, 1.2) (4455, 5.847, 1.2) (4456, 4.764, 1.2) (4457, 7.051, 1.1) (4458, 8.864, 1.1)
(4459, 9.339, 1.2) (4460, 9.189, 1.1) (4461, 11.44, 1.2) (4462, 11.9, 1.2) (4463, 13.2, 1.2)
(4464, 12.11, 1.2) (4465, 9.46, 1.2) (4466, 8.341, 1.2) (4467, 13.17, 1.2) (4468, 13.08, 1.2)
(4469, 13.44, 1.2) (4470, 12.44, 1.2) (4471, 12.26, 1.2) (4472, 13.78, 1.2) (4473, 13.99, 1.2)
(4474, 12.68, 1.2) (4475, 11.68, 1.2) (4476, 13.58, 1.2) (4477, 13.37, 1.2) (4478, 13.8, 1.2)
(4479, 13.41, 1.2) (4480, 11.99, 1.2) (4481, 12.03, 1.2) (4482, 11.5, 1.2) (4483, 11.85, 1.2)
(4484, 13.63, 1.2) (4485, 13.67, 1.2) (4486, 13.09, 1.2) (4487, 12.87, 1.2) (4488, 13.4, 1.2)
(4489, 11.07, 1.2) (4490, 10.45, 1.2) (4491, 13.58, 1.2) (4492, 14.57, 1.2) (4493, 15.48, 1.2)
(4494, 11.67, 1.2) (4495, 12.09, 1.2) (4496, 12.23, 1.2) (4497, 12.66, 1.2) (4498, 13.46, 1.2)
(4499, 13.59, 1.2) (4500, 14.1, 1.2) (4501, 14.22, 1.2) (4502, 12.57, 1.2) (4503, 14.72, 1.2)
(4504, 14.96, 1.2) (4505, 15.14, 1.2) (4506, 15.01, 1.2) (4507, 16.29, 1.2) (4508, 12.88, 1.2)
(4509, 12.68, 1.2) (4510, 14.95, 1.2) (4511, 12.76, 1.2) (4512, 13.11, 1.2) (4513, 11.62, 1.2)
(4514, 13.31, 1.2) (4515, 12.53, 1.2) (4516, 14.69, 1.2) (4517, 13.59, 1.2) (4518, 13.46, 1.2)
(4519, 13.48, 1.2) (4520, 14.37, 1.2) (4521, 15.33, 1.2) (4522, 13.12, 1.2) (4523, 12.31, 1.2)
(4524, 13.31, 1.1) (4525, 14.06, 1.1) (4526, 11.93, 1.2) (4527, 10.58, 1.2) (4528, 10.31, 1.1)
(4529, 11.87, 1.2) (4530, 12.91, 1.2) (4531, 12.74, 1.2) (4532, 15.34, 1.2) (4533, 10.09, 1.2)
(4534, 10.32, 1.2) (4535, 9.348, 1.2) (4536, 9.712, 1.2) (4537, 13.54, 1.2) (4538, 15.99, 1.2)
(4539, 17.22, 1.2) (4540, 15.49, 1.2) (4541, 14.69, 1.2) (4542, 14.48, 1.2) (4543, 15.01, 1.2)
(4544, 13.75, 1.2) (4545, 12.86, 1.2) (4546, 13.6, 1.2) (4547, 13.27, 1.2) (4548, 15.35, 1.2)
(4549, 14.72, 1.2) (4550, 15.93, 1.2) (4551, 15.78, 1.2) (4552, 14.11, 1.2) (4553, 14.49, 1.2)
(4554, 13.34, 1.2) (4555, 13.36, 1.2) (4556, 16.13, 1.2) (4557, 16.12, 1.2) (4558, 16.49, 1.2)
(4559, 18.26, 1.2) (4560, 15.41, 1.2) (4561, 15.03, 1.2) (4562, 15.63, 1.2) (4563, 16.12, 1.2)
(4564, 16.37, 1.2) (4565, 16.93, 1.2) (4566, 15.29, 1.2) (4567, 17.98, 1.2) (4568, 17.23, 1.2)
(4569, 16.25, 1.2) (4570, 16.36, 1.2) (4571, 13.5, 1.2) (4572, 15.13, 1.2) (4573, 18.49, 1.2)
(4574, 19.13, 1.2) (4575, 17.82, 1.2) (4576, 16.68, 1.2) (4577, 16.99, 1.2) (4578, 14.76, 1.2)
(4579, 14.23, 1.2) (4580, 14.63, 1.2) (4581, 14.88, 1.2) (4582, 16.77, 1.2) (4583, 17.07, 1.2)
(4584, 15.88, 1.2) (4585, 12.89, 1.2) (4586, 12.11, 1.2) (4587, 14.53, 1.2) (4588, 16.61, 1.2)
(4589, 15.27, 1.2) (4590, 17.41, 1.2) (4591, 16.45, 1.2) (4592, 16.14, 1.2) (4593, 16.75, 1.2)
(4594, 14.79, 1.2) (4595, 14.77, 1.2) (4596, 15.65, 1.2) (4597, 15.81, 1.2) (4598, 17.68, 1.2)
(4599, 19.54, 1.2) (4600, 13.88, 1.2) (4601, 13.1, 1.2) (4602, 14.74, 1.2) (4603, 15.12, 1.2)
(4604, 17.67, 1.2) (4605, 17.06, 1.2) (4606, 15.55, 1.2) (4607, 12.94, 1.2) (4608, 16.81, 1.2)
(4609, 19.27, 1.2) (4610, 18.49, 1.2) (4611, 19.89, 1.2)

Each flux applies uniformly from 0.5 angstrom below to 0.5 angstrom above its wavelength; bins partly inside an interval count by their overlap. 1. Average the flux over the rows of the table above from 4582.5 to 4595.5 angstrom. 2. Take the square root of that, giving 3.9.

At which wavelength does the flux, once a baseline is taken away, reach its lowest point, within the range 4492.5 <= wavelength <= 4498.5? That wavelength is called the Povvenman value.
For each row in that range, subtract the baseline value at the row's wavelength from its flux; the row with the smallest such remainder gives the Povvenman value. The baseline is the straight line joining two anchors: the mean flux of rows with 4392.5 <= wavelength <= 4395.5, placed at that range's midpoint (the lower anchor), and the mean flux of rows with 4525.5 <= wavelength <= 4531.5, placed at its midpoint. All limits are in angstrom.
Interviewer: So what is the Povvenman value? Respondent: 4494 angstrom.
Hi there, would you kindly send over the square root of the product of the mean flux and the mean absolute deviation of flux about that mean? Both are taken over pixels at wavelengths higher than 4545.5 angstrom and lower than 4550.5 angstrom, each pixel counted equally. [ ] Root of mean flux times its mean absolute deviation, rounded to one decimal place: 3.6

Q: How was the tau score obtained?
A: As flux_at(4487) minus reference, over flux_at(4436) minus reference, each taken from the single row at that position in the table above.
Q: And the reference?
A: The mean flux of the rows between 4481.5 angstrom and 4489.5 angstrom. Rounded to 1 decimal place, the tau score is 0.0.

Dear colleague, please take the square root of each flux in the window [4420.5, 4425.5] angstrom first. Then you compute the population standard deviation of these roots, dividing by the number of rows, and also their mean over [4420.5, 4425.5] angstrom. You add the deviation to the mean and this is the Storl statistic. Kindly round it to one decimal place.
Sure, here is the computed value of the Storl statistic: 3.3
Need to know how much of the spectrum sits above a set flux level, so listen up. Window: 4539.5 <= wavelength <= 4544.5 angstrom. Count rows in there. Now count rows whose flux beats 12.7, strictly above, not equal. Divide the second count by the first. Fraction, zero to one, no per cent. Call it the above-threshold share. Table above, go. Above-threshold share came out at 1.0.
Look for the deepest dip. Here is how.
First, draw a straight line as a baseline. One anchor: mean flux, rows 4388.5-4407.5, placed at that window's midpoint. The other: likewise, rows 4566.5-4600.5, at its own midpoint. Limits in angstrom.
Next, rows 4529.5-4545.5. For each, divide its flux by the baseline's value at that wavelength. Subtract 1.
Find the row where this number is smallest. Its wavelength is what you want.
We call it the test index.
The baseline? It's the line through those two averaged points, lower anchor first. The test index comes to 4535 angstrom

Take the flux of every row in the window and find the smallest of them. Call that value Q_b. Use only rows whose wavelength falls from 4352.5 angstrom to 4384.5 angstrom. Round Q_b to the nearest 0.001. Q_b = 4.561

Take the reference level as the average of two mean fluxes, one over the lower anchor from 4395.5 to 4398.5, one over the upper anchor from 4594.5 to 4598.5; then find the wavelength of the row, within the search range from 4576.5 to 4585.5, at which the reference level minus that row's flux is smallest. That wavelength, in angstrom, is 4583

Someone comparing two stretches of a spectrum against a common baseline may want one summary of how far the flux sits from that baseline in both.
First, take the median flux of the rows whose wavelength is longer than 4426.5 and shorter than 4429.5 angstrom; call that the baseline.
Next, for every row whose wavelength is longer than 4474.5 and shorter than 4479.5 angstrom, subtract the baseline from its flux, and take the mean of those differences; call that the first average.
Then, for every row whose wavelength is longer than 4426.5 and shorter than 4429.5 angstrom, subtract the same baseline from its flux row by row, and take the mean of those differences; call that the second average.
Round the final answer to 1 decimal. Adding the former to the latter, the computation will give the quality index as 4.8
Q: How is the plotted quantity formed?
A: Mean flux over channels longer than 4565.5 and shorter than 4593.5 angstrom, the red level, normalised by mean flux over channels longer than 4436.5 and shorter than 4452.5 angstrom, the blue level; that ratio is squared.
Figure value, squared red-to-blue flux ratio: 1.86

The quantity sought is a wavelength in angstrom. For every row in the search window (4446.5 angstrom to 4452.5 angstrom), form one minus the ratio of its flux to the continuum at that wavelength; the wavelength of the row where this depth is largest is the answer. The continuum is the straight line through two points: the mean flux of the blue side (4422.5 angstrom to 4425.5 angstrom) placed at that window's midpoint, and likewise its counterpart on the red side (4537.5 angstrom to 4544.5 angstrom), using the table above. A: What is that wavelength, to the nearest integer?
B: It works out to 4452 angstrom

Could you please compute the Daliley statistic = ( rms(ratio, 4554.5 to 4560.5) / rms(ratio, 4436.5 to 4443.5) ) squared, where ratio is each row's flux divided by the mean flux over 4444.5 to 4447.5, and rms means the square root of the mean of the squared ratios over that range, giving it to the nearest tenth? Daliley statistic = 2.0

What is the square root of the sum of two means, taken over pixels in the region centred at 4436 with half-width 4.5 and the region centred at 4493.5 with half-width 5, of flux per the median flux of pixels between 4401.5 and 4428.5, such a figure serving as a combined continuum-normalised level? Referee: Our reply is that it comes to 1.49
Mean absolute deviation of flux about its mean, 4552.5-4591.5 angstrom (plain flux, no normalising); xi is 1.3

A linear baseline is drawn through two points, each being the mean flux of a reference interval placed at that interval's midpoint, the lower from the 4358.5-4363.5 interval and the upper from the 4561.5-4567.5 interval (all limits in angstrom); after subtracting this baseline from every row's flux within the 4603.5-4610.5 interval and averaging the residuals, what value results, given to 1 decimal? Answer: -1.1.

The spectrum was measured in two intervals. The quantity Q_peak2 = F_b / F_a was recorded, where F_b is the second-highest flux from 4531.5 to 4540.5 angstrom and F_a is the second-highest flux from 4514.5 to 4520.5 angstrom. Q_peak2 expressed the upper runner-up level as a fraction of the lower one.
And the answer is 1.1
